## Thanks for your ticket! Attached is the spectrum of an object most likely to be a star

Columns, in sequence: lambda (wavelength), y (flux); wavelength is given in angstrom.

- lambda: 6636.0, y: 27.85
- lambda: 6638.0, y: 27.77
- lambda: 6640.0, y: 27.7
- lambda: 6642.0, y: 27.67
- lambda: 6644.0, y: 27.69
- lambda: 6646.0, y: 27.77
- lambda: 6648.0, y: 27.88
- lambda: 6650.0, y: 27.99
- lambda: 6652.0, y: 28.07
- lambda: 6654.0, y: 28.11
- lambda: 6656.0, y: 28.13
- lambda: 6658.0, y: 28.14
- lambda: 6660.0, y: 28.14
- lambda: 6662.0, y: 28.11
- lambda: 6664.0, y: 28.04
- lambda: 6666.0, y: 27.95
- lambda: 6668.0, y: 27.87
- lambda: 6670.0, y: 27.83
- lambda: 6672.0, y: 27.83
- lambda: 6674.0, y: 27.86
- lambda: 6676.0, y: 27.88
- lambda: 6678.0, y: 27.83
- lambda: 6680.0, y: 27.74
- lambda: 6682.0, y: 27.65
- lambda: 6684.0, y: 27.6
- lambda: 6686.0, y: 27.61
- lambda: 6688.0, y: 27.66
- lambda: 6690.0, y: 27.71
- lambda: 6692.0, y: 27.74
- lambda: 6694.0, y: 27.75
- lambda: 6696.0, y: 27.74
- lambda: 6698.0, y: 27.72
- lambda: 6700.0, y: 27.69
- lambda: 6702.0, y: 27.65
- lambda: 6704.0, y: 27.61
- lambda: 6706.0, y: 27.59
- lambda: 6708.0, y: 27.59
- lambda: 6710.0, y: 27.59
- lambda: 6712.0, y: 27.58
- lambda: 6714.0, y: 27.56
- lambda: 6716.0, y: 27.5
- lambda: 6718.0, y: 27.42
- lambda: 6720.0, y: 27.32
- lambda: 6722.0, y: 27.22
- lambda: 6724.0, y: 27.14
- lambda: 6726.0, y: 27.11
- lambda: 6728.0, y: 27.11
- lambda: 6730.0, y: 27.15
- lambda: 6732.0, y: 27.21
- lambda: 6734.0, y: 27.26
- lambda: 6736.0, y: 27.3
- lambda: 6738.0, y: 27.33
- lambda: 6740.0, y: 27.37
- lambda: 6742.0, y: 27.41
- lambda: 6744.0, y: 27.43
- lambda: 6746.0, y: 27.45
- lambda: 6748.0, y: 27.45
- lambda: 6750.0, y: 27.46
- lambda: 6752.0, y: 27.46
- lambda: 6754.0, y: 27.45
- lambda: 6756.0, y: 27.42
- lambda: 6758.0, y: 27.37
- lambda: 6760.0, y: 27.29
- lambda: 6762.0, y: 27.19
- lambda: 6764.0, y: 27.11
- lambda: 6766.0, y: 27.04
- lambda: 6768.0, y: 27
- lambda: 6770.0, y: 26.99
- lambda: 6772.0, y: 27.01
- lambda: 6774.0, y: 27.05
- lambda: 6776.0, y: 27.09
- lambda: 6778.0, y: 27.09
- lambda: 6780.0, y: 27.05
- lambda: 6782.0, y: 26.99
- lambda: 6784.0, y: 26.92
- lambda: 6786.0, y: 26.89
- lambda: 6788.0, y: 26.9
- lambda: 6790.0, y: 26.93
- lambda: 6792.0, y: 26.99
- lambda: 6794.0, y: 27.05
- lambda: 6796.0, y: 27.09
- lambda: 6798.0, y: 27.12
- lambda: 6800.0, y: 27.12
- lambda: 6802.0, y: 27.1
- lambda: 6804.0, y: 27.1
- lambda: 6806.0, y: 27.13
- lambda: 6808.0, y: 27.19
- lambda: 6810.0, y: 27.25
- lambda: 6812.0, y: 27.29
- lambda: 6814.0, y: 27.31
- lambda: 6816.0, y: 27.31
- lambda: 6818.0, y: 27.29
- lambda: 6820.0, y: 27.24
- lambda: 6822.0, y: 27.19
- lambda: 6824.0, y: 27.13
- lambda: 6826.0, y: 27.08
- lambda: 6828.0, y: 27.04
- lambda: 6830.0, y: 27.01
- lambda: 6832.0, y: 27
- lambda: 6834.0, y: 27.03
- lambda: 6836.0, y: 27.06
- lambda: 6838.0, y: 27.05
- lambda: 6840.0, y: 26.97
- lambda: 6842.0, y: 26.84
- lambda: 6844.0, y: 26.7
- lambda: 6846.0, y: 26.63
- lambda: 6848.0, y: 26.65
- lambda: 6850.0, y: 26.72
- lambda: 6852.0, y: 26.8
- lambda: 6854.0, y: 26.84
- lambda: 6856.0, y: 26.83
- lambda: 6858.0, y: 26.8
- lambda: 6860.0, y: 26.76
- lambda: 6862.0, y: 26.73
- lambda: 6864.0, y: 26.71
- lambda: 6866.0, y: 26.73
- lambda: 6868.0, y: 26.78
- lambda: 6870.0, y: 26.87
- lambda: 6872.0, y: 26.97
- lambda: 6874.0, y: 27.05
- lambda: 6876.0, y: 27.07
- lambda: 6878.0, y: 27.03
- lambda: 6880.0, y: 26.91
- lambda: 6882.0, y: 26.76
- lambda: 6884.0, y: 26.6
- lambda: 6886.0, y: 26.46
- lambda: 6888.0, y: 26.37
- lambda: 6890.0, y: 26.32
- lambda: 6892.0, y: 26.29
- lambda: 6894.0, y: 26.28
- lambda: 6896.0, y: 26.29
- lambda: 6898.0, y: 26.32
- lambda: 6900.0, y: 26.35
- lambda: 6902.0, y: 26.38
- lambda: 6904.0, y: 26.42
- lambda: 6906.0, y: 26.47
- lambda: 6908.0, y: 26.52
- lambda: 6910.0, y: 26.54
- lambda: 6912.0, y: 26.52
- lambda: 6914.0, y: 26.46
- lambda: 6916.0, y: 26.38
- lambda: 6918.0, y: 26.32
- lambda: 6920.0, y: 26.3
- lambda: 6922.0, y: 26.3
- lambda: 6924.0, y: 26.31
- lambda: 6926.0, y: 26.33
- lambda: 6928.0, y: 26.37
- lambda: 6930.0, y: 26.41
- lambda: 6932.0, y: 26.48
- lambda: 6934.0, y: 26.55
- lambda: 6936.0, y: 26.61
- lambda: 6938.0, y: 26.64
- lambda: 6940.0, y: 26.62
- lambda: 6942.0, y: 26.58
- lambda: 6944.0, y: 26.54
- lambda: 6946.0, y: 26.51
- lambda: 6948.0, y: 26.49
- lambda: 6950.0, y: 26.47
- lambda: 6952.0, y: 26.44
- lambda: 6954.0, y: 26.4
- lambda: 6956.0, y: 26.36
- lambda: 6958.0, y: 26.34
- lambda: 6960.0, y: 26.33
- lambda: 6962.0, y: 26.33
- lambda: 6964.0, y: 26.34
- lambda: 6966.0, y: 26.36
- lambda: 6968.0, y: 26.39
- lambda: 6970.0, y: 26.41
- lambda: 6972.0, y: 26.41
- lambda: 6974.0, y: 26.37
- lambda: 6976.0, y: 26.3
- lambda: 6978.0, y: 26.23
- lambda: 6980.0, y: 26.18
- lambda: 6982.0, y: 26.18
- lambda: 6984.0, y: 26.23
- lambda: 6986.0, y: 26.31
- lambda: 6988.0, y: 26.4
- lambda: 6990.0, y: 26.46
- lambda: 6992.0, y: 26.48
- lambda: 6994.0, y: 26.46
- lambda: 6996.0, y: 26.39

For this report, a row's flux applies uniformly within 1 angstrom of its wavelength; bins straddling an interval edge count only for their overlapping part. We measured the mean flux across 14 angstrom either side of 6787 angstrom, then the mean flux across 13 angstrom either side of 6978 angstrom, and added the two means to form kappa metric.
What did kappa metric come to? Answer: 53.3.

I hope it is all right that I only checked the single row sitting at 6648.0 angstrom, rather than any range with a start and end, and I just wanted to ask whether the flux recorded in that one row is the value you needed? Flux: 27.88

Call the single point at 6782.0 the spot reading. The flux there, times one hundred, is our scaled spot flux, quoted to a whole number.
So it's 2699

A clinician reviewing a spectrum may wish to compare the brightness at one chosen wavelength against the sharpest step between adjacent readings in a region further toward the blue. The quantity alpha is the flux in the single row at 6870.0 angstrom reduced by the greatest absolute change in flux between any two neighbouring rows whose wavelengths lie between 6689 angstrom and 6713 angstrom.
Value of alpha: 26.8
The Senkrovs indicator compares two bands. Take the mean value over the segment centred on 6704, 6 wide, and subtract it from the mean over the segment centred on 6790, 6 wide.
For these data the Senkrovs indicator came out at -0.68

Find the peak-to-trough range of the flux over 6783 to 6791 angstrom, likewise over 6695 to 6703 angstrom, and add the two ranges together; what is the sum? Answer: 0.130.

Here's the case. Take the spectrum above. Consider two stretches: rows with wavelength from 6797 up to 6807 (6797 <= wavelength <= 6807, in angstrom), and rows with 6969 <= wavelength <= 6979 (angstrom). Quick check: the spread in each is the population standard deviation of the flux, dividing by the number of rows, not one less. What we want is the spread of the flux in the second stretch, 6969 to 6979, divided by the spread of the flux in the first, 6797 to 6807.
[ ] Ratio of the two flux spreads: 5.8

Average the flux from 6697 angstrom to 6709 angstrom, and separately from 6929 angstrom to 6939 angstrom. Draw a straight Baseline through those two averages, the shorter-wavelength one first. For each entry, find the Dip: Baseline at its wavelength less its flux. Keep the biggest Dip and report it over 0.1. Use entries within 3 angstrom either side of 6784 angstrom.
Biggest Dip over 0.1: 3.6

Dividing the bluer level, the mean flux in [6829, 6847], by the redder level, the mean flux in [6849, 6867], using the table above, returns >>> 1.01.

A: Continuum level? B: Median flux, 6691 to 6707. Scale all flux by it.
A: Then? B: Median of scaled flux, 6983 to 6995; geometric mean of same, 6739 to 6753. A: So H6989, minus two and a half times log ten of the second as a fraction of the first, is -0.040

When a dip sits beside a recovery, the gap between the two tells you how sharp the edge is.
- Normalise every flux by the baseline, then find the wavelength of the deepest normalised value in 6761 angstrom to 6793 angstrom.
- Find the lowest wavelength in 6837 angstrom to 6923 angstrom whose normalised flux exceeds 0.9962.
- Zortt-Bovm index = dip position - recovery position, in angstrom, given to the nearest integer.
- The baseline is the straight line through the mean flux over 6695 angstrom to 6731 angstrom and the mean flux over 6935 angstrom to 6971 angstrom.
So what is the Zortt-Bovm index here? -52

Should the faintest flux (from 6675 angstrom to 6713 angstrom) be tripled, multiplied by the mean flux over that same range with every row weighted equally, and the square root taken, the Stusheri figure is 47.9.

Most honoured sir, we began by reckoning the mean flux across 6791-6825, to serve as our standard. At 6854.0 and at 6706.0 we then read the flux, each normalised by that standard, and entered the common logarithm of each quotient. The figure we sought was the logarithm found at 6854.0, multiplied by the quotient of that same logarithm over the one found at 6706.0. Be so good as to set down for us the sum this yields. 0.004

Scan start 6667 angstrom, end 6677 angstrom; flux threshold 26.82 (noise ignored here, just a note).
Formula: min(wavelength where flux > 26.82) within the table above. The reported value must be 6668.0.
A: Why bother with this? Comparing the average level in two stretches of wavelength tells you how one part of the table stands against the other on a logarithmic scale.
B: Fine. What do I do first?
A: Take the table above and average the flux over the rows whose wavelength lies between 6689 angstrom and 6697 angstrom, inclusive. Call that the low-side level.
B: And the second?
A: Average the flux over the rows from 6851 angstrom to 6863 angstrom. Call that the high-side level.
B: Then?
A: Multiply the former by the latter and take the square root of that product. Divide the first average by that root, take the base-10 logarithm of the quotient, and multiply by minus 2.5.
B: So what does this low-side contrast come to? -0.019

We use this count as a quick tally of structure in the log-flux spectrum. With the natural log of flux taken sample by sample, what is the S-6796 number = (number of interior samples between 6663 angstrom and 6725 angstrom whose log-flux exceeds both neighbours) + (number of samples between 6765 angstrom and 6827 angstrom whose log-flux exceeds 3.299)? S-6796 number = 19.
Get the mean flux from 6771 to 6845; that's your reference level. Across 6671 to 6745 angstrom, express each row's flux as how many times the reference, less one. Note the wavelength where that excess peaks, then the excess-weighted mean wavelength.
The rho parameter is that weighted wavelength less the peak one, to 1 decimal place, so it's 23.0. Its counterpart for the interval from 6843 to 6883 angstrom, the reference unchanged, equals -17.0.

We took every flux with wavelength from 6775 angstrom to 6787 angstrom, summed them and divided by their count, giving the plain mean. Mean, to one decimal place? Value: 27.0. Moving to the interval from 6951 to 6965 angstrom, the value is 26.4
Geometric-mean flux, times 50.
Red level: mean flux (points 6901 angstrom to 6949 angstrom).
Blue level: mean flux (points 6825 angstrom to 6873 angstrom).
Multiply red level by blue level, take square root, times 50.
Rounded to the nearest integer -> 1333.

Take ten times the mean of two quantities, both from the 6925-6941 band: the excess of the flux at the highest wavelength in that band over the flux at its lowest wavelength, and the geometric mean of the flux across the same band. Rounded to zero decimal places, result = 134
